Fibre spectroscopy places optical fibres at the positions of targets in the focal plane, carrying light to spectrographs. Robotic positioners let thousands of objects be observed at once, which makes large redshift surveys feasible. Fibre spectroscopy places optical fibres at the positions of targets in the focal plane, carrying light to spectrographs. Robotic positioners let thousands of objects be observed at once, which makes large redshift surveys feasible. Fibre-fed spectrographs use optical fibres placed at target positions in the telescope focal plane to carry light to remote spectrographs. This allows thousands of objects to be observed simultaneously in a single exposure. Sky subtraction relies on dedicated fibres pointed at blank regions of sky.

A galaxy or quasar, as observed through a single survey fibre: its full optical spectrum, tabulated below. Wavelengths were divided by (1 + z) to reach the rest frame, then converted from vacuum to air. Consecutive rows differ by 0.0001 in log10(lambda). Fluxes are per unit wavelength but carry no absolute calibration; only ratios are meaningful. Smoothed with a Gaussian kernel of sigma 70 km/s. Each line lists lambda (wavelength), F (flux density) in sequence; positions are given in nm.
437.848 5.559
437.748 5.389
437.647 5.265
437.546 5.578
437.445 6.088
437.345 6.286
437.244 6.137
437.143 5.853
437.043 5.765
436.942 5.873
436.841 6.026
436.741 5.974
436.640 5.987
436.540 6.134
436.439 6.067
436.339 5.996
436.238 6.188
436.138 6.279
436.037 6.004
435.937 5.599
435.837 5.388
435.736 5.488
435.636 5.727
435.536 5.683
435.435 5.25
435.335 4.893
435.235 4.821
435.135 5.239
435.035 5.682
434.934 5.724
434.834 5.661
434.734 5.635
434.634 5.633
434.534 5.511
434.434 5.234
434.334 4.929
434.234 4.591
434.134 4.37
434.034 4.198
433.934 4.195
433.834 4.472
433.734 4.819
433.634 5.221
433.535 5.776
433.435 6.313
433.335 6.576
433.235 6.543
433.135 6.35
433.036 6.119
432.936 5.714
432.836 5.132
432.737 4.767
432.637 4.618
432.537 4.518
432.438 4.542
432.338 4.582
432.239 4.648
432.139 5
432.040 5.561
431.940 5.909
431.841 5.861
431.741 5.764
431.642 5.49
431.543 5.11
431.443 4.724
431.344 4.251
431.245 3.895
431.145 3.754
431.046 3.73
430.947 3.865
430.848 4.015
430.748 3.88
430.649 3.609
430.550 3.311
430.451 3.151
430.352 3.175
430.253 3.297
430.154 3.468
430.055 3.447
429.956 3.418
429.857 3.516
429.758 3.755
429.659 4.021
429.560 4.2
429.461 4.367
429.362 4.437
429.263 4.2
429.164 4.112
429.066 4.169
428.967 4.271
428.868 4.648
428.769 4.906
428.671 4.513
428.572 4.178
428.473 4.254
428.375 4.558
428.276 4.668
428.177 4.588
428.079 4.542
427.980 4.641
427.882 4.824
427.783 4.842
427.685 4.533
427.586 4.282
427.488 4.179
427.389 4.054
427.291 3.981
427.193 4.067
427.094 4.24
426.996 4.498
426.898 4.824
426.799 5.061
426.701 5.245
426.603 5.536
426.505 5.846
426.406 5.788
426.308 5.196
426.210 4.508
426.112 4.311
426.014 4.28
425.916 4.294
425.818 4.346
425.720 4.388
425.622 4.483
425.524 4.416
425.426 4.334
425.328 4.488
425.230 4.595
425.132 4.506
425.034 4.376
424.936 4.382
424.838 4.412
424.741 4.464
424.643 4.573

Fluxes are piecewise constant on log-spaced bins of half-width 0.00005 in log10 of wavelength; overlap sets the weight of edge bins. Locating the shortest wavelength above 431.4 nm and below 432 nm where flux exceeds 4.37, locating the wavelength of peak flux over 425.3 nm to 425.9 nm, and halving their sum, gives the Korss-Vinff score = 428.39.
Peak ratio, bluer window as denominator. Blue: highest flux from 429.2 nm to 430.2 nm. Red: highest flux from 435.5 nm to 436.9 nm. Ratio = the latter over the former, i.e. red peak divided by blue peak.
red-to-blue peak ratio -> 1.42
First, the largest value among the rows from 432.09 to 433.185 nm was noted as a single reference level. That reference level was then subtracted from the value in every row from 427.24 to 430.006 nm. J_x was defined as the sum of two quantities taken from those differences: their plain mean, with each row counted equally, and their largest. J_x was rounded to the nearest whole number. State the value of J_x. -3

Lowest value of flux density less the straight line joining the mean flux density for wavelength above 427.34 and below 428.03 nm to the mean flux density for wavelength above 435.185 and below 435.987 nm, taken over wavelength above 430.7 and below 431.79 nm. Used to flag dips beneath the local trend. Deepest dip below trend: -1.12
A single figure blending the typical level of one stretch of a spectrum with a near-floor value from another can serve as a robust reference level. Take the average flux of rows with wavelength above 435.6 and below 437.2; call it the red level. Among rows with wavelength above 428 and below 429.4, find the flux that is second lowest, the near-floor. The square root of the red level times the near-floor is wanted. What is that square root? 5.0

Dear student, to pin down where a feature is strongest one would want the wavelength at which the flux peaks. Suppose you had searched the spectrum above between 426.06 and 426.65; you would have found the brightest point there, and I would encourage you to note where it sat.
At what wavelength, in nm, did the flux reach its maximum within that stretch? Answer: 426.505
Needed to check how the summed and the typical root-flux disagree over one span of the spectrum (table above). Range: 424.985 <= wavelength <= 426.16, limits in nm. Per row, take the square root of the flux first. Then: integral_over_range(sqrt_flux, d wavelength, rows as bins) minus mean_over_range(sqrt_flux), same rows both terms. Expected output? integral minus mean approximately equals 0.37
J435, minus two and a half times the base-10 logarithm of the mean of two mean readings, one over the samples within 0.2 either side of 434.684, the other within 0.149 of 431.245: -1.70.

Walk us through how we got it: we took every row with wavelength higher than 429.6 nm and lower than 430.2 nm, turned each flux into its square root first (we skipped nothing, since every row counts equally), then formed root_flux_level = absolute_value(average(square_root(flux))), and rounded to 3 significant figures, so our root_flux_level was 1.90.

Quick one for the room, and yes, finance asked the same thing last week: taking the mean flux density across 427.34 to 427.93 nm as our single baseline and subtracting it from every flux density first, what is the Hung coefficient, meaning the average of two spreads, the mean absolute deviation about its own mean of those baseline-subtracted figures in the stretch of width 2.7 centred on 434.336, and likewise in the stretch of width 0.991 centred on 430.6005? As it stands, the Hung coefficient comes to 0.42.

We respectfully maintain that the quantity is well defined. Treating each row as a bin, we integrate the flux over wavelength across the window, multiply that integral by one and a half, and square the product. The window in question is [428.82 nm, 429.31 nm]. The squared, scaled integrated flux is 10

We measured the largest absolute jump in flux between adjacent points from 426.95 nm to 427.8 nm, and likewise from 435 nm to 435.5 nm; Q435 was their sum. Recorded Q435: 0.75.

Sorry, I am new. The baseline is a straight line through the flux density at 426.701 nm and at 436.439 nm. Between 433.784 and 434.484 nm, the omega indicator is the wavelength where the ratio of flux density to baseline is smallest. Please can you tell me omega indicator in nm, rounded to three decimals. 434.034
